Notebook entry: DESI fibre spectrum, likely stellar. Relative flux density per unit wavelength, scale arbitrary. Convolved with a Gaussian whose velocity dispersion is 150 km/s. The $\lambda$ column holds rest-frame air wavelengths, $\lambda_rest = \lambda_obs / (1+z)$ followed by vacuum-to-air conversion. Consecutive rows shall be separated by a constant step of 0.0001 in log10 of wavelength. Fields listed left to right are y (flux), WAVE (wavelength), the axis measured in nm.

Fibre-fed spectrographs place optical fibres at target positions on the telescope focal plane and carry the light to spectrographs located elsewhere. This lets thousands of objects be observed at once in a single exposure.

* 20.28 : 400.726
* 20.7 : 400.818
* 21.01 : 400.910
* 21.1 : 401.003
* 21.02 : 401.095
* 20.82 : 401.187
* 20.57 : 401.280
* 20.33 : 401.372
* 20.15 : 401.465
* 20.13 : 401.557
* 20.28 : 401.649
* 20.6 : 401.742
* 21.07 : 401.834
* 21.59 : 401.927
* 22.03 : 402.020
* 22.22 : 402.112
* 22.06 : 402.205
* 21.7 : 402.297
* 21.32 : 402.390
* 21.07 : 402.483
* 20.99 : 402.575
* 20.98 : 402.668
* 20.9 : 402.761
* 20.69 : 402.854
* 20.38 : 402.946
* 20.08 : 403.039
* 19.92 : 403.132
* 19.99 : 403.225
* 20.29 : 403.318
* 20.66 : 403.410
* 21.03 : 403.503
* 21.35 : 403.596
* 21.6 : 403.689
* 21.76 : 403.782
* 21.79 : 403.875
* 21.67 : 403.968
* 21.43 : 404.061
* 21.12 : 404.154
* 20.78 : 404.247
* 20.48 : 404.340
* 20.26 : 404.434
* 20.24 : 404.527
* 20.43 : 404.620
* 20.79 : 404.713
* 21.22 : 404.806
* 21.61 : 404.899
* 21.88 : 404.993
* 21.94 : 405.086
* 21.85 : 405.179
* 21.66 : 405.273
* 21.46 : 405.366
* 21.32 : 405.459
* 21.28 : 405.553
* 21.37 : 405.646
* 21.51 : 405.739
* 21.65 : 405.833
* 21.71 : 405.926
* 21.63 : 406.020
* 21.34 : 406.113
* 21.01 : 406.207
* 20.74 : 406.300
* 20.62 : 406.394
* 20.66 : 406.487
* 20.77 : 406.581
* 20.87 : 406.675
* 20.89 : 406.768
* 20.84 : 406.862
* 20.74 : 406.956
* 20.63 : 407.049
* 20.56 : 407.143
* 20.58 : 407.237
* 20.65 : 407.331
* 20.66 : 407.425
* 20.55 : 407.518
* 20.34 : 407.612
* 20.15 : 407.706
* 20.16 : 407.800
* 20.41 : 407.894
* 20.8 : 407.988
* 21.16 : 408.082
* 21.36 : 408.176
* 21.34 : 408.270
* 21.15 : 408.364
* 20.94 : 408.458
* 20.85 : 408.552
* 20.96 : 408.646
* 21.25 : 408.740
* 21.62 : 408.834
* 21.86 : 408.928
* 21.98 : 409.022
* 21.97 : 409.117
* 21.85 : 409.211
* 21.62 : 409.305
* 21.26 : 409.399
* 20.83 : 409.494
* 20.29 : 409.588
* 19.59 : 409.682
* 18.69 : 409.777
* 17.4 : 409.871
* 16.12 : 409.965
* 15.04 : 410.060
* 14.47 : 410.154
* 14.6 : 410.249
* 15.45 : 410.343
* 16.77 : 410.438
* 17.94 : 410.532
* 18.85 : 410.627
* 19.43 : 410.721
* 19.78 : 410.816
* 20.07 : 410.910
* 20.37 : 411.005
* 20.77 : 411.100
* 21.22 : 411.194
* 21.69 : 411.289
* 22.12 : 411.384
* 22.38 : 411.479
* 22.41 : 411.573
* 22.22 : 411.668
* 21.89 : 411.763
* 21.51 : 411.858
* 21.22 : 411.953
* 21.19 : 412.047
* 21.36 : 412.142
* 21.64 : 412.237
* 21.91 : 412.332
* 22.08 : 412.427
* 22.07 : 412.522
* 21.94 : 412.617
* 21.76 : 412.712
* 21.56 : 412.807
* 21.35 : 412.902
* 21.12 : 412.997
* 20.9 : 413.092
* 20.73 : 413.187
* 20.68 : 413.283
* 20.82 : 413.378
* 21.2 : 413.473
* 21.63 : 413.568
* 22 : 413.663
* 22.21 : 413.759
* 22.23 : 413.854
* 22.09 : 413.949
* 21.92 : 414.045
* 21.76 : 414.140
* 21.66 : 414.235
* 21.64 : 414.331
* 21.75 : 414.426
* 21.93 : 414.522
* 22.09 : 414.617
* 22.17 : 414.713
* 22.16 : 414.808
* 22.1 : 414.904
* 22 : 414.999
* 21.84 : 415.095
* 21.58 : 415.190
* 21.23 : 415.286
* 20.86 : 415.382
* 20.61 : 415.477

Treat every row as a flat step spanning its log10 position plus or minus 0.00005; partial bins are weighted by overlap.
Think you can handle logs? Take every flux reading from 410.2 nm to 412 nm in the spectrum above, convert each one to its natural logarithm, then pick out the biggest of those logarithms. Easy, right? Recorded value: 3.11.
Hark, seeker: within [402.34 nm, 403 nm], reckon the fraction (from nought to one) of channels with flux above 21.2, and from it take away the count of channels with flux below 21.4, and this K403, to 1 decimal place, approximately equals -6.9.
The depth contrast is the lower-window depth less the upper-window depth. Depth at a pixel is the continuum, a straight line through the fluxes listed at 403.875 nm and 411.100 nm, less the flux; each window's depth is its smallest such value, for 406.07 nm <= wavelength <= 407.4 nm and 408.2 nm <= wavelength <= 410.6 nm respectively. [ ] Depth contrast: 1.1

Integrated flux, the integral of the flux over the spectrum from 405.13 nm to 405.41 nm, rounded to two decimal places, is 6.06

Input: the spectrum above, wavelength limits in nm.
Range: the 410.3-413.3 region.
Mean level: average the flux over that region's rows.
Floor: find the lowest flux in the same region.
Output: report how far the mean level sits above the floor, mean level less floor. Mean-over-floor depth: 5.4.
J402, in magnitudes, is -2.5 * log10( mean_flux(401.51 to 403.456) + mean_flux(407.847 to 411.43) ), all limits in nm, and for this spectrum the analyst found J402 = -4.03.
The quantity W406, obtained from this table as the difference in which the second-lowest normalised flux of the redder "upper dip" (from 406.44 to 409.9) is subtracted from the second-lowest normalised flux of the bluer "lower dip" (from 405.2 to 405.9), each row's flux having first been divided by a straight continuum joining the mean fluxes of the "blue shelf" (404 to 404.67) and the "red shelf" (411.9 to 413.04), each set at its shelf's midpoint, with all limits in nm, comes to 0.15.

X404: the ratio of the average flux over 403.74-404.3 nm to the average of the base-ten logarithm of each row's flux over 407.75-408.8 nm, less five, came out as 11.2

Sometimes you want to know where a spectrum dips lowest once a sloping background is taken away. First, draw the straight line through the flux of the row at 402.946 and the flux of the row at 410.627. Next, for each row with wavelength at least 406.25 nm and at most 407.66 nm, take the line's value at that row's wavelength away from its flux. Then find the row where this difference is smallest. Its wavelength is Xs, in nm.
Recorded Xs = 407.612 nm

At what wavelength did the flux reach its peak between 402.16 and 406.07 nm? 402.205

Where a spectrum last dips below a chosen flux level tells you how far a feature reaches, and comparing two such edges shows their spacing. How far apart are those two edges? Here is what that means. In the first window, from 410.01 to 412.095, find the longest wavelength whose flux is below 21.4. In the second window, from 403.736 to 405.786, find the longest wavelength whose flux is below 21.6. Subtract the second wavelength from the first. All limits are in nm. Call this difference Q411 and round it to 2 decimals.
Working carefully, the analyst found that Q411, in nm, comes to 6.31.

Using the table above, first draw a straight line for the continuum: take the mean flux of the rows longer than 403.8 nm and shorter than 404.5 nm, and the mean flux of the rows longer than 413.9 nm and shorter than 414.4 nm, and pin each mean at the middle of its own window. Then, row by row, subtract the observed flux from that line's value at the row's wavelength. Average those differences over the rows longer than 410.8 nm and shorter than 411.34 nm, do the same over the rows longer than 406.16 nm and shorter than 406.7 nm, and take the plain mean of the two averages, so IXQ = 0.7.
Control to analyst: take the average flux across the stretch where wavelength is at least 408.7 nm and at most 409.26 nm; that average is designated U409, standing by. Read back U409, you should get 21.8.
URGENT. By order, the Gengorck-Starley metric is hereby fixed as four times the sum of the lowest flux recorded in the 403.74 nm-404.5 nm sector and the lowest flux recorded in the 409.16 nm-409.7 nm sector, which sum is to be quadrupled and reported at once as 159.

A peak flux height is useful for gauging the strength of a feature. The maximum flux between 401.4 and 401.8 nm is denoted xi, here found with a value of 20.6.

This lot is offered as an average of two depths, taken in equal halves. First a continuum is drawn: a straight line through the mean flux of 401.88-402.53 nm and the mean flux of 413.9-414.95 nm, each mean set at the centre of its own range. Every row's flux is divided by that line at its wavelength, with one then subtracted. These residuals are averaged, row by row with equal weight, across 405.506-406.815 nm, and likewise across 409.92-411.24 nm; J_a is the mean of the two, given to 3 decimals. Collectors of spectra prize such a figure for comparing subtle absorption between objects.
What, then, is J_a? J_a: -0.105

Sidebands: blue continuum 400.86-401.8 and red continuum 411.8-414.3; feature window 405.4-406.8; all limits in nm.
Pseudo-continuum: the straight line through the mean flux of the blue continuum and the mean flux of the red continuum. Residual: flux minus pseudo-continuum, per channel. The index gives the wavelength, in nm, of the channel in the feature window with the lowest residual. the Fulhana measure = 406.394 nm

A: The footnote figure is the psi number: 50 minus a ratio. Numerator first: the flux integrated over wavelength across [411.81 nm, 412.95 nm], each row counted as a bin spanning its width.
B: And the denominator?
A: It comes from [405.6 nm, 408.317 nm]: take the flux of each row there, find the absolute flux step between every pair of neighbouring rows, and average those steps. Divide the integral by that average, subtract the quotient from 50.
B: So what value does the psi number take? -128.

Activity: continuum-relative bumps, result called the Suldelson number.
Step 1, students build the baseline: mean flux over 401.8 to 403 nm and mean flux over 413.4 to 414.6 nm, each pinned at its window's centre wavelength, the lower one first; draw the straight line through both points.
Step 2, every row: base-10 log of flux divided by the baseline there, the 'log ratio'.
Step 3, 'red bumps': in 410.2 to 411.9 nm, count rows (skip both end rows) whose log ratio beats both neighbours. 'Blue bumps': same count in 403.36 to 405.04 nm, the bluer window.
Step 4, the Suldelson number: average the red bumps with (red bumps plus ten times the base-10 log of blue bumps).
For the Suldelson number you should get 1.0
